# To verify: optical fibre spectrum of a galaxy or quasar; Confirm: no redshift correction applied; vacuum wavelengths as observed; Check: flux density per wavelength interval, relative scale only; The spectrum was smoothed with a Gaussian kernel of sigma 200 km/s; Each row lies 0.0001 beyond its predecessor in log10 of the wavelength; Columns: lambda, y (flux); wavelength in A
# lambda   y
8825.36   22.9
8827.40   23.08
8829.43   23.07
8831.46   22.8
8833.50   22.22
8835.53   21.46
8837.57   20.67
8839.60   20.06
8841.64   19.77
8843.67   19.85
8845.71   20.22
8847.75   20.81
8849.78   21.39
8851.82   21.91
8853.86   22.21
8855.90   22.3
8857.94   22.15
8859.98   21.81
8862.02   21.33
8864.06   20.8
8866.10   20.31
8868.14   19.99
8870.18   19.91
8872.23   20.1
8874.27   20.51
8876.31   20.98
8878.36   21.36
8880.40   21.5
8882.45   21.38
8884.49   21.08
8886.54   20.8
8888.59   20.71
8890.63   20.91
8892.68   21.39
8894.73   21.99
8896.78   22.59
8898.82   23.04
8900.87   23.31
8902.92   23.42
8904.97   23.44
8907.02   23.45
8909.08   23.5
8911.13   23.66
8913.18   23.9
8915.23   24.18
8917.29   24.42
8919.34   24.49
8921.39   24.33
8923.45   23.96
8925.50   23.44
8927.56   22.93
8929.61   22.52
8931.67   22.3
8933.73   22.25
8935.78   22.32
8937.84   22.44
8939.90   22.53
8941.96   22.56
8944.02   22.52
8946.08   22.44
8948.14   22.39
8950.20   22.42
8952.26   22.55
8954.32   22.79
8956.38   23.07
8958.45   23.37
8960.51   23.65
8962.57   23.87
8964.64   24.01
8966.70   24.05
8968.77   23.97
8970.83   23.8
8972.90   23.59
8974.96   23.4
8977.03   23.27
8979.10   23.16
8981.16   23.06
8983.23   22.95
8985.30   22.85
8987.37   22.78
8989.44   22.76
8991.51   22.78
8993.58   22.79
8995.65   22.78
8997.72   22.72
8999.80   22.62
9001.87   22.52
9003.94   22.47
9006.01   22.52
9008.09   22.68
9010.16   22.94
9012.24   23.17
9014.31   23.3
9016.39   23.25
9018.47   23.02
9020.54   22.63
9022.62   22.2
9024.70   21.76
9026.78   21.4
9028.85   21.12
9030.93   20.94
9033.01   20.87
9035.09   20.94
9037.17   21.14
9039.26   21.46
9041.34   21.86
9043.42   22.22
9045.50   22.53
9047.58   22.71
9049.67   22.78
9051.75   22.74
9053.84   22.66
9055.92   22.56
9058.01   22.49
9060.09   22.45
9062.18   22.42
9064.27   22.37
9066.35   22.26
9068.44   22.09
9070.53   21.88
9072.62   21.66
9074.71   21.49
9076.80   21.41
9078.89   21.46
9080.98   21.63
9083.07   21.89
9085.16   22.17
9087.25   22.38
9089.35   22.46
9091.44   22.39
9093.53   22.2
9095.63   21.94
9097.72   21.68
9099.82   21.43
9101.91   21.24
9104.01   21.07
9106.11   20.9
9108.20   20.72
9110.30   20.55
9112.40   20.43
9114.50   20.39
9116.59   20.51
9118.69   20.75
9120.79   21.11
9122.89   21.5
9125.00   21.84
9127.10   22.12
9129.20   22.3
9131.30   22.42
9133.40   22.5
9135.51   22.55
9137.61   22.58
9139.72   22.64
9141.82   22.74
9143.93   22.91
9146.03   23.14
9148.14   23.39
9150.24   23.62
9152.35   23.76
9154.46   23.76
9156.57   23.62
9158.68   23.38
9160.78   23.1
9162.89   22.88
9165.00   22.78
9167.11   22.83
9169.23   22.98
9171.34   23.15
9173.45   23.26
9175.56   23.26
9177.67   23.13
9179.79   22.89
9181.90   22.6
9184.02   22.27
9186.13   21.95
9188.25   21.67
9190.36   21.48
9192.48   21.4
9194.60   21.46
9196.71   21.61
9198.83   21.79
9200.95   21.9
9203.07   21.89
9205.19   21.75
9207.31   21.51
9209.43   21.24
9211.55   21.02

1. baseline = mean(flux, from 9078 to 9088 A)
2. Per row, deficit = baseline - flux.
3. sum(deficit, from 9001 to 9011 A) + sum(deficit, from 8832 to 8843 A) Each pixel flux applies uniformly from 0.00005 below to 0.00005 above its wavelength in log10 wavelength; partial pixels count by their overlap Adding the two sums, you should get 2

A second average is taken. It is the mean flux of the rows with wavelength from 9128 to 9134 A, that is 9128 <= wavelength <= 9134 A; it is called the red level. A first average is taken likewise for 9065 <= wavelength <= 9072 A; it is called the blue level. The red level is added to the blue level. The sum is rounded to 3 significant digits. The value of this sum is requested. 44.5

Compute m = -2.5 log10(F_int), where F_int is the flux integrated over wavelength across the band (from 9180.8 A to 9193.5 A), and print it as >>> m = -6.1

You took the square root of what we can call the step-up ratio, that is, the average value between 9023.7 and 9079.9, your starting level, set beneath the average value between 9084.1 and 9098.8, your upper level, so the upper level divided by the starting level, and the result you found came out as 1.006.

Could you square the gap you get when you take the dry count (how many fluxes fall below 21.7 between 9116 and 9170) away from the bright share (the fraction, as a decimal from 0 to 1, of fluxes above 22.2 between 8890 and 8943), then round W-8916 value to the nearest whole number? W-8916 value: 10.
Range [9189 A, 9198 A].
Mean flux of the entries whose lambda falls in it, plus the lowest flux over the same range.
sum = 42.9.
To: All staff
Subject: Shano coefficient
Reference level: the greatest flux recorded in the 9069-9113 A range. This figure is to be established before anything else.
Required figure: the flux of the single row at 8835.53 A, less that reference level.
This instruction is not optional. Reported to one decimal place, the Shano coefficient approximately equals -1.0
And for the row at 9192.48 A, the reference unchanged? -1.1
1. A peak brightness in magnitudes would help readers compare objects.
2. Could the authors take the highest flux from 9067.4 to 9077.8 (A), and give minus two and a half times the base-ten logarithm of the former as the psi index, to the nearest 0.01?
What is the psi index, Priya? -3.36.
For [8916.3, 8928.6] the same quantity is -3.47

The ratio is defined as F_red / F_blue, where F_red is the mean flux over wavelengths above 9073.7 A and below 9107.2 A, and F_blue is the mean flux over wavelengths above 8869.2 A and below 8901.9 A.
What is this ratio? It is 1.02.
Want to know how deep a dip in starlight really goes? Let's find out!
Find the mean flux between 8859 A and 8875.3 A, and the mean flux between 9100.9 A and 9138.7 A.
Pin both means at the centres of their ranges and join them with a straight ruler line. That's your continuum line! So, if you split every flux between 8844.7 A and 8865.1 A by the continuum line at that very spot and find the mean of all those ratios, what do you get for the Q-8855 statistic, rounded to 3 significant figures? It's 1.05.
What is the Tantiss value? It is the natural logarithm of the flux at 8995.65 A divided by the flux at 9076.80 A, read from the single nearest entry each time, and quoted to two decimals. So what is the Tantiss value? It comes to 0.06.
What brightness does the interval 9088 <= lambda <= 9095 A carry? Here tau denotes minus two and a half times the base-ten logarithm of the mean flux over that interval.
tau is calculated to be -3.37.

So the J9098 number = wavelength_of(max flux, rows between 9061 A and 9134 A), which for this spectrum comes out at 9133.40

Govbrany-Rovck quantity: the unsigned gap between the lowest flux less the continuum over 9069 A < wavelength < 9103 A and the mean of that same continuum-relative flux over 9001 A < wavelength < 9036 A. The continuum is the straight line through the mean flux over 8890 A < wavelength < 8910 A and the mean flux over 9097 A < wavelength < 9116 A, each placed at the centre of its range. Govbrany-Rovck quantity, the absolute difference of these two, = 0.3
